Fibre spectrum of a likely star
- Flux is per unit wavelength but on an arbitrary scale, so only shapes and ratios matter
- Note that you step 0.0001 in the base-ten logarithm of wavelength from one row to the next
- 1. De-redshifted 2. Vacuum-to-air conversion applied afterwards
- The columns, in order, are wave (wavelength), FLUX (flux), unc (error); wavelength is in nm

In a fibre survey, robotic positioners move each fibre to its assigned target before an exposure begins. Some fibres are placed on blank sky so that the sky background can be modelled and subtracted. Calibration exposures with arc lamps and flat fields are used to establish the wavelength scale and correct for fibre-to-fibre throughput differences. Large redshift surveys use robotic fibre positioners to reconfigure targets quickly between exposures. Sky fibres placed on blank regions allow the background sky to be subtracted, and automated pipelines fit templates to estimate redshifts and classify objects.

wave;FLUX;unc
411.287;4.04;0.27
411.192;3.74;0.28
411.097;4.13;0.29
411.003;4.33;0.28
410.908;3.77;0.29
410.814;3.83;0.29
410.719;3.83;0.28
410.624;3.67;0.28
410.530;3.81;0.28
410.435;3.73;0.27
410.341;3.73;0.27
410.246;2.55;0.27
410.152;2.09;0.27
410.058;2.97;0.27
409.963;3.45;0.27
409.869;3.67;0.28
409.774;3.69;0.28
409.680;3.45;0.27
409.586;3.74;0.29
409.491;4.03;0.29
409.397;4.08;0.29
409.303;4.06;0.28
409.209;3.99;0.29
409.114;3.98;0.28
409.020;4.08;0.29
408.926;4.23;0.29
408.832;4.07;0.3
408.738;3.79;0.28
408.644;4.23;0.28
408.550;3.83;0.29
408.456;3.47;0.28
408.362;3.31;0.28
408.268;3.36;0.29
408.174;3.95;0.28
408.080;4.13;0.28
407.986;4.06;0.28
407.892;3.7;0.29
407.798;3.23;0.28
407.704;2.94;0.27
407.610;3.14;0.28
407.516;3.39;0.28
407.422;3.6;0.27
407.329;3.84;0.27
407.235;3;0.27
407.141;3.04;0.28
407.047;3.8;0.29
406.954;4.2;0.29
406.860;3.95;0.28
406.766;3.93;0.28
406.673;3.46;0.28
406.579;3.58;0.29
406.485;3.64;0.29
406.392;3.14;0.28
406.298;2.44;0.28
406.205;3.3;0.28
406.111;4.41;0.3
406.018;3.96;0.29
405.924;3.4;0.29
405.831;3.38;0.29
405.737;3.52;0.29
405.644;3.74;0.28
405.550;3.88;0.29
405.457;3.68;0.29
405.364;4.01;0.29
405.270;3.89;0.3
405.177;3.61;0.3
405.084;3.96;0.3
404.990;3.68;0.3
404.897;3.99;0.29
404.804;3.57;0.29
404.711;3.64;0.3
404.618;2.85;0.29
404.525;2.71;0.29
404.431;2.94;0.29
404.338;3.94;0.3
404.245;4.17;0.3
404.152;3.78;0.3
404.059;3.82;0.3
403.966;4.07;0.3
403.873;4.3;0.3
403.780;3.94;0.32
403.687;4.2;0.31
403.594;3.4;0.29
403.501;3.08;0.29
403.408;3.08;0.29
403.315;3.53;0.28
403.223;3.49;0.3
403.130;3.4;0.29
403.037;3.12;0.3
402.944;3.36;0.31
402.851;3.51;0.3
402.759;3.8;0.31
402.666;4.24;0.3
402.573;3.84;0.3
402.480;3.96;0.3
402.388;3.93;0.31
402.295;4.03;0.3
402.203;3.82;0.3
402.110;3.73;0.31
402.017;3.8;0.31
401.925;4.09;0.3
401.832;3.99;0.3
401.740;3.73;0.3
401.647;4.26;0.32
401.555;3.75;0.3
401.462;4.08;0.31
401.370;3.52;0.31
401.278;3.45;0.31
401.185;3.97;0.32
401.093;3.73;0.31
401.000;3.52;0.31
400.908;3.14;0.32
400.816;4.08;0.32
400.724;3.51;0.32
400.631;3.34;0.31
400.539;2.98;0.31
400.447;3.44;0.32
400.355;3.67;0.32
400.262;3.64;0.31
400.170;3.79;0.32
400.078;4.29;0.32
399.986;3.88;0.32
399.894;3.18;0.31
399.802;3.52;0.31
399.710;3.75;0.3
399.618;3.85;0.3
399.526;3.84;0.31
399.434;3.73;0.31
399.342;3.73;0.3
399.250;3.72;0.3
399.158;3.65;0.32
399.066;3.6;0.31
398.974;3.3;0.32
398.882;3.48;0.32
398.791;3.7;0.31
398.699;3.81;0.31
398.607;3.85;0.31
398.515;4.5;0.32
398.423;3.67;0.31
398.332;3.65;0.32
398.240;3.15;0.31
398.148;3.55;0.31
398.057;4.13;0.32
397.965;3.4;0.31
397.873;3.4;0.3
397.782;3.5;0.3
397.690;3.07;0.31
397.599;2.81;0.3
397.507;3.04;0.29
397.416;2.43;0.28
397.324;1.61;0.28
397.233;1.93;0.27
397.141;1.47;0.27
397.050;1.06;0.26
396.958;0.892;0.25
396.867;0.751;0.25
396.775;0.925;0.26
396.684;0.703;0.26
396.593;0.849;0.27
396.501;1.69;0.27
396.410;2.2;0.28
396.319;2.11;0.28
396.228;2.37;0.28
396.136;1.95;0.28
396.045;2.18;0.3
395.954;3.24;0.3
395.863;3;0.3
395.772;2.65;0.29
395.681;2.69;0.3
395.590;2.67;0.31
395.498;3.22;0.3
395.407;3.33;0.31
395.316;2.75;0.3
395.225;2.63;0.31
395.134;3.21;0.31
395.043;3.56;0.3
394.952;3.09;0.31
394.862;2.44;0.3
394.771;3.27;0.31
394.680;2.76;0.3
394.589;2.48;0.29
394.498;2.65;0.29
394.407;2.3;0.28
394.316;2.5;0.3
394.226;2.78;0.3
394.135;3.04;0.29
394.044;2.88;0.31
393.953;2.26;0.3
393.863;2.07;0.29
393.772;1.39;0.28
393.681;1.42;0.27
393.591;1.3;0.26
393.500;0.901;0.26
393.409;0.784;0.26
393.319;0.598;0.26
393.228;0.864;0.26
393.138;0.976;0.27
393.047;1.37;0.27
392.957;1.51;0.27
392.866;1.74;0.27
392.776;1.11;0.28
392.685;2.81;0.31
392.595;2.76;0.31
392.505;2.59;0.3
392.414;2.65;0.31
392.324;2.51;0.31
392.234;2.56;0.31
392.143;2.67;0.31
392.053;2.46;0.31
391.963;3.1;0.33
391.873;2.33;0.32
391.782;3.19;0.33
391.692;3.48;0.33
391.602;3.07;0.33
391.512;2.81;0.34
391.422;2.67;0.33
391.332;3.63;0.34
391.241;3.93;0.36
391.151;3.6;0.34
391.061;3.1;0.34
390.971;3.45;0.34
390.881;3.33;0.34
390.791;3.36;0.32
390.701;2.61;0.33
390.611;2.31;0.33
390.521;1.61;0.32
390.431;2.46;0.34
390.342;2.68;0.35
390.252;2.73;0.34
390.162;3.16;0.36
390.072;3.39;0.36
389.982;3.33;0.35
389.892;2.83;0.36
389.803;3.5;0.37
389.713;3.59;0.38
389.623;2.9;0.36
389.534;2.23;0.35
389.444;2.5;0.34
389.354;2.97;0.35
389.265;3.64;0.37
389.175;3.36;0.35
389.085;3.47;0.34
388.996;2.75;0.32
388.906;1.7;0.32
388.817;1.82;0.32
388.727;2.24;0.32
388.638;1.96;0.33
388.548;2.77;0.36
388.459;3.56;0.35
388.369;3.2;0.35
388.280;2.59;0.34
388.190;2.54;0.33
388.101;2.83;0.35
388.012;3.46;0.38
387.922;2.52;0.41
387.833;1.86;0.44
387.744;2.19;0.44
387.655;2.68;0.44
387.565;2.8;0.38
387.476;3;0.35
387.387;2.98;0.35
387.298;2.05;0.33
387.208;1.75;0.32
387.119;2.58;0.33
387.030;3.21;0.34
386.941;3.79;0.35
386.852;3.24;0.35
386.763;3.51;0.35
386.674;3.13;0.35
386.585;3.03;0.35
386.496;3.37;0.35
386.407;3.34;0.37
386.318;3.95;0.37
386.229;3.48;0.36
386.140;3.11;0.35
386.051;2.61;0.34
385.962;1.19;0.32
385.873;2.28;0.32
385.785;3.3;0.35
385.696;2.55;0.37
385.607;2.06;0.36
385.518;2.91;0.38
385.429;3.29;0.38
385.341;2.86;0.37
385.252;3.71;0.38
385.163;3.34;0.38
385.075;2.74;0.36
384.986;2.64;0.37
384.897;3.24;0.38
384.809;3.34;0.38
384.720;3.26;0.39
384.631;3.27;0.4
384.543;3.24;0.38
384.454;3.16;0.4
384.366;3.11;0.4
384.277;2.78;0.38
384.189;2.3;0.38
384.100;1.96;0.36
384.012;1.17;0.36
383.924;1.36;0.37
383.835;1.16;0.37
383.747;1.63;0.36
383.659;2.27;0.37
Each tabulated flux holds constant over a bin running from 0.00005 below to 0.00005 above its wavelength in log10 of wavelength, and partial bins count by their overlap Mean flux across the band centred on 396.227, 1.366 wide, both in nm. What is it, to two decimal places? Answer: 2.00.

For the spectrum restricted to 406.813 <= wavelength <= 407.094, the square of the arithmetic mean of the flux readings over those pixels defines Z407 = 16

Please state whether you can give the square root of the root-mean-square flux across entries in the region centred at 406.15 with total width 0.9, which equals 1.87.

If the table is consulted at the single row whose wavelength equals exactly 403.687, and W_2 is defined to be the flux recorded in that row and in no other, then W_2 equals 4.2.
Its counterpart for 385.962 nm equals 1.19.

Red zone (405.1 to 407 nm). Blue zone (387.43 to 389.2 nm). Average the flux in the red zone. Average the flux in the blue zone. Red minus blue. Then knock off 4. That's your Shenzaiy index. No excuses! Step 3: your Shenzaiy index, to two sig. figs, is -3.0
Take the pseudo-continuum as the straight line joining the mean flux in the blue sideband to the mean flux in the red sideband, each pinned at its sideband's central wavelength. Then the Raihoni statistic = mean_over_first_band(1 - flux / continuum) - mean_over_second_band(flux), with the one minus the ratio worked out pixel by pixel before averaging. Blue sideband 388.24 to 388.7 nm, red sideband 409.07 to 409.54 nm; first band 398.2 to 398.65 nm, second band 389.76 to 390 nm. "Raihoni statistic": -3.3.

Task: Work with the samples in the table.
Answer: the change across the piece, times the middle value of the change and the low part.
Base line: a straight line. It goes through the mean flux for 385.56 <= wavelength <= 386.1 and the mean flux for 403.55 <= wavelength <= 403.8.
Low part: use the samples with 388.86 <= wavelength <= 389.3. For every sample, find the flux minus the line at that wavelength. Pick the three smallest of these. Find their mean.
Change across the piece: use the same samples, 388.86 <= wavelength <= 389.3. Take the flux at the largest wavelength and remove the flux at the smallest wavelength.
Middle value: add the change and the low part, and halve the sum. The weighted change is 1.9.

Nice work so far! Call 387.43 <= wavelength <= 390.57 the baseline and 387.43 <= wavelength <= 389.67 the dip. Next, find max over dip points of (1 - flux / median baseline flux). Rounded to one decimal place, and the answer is 0.4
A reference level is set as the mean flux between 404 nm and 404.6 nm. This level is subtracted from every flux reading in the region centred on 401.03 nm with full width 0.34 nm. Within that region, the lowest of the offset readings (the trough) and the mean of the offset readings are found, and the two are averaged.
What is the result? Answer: -0.19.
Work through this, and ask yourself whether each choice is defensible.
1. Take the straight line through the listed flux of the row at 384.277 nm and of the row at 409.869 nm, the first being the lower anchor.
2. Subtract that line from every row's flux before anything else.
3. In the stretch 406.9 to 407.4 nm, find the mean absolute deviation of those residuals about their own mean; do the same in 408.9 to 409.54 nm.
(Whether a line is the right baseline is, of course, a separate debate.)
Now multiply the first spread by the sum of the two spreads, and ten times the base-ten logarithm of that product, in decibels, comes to -6.5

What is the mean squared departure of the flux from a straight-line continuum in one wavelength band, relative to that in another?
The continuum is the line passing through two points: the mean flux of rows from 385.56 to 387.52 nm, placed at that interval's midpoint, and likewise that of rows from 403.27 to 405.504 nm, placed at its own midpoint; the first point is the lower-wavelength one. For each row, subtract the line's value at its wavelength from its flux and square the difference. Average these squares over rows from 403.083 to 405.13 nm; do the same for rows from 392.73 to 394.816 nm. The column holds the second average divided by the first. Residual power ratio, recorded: 12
